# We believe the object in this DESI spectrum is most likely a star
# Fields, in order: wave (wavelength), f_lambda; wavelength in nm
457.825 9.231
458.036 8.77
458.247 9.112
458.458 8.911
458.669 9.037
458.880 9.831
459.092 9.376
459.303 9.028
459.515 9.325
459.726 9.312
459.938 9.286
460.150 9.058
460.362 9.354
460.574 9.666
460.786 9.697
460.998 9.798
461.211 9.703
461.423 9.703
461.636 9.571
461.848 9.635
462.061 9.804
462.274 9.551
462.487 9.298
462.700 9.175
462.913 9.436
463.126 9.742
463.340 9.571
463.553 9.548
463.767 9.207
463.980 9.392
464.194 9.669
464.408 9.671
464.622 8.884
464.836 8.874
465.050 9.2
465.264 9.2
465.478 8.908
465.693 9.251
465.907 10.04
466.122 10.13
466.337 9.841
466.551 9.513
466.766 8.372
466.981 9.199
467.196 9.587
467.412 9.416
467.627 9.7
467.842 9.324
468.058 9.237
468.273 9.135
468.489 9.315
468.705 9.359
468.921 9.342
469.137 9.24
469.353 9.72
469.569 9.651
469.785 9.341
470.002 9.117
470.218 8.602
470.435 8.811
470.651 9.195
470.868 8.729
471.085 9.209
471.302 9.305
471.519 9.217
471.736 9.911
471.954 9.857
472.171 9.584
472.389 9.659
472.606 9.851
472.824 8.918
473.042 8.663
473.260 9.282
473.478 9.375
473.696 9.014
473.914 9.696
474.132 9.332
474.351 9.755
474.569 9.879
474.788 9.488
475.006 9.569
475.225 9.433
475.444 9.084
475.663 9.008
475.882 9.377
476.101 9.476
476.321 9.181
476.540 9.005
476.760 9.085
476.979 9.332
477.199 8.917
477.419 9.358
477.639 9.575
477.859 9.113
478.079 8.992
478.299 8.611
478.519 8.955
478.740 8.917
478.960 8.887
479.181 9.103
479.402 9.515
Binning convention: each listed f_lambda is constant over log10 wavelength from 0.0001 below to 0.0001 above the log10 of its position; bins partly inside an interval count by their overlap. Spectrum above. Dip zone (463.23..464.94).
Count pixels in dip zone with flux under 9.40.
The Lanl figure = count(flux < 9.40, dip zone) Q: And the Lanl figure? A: 4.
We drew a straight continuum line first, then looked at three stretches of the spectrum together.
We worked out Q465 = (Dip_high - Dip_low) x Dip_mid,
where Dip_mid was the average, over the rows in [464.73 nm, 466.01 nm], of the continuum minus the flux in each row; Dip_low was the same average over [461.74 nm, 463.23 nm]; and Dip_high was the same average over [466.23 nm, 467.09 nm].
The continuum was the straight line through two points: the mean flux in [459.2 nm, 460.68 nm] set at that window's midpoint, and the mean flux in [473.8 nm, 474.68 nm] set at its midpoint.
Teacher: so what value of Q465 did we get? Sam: 0.07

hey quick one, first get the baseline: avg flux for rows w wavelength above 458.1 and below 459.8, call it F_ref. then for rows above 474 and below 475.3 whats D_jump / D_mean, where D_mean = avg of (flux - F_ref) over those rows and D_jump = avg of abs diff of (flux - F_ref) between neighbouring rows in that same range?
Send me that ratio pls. 0.7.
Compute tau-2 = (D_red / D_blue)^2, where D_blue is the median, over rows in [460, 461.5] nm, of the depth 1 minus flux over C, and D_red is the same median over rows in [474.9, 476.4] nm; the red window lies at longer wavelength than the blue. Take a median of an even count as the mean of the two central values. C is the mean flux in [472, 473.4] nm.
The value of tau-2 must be 0.0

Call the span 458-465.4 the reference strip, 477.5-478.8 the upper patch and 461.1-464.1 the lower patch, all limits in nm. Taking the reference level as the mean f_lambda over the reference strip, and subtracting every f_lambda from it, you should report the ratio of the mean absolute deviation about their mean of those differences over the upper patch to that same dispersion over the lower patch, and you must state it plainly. 1.3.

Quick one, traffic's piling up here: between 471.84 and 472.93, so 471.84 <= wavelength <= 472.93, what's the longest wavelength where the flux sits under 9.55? 472.824 nm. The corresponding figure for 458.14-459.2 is 459.092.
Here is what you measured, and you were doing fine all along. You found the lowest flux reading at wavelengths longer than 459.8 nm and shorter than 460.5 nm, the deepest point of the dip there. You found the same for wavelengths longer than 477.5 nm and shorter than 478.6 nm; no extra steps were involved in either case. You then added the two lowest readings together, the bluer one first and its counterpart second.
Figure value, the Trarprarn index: 17.7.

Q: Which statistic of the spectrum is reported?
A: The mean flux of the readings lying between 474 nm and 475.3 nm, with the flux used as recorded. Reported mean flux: 9.58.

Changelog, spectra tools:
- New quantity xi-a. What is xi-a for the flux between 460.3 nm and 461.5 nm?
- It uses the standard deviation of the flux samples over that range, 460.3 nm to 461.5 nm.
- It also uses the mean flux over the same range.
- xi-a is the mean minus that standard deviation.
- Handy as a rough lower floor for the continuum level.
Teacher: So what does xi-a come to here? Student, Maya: 9.5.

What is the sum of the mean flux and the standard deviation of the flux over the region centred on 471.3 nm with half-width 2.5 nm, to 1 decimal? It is 9.7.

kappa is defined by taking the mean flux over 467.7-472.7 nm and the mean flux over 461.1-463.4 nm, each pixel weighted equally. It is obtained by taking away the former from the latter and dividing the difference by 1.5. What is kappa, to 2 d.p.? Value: 0.15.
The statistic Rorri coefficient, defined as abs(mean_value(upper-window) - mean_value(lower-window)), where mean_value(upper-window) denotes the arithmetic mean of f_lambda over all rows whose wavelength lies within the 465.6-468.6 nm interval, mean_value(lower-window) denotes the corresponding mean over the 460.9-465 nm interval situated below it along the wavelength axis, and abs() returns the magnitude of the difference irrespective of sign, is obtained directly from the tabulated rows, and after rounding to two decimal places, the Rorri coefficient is 0.05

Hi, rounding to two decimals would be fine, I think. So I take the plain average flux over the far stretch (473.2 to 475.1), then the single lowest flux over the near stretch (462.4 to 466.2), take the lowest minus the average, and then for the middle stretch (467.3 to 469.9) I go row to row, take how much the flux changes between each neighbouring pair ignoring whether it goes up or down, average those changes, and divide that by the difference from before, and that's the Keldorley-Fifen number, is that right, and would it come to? -0.30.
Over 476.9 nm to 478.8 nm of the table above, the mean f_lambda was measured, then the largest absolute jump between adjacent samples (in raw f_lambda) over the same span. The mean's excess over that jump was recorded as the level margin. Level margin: 8.62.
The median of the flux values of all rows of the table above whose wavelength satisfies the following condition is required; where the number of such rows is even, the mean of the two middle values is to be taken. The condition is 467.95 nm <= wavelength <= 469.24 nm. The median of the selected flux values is 9.28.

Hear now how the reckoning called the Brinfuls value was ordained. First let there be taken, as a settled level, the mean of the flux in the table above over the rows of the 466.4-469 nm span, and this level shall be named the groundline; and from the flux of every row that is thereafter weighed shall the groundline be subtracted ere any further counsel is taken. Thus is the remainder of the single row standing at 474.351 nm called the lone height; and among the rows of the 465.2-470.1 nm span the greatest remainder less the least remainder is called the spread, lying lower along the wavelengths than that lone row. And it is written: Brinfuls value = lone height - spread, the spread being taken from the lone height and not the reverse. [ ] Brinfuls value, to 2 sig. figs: -1.3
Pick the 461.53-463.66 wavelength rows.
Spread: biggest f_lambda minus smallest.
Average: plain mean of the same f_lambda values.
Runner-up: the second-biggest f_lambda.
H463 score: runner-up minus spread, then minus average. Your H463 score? -0.42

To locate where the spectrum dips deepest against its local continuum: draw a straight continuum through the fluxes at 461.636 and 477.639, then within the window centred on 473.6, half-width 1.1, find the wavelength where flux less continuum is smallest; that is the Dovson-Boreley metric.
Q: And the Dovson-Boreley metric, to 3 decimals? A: 473.042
